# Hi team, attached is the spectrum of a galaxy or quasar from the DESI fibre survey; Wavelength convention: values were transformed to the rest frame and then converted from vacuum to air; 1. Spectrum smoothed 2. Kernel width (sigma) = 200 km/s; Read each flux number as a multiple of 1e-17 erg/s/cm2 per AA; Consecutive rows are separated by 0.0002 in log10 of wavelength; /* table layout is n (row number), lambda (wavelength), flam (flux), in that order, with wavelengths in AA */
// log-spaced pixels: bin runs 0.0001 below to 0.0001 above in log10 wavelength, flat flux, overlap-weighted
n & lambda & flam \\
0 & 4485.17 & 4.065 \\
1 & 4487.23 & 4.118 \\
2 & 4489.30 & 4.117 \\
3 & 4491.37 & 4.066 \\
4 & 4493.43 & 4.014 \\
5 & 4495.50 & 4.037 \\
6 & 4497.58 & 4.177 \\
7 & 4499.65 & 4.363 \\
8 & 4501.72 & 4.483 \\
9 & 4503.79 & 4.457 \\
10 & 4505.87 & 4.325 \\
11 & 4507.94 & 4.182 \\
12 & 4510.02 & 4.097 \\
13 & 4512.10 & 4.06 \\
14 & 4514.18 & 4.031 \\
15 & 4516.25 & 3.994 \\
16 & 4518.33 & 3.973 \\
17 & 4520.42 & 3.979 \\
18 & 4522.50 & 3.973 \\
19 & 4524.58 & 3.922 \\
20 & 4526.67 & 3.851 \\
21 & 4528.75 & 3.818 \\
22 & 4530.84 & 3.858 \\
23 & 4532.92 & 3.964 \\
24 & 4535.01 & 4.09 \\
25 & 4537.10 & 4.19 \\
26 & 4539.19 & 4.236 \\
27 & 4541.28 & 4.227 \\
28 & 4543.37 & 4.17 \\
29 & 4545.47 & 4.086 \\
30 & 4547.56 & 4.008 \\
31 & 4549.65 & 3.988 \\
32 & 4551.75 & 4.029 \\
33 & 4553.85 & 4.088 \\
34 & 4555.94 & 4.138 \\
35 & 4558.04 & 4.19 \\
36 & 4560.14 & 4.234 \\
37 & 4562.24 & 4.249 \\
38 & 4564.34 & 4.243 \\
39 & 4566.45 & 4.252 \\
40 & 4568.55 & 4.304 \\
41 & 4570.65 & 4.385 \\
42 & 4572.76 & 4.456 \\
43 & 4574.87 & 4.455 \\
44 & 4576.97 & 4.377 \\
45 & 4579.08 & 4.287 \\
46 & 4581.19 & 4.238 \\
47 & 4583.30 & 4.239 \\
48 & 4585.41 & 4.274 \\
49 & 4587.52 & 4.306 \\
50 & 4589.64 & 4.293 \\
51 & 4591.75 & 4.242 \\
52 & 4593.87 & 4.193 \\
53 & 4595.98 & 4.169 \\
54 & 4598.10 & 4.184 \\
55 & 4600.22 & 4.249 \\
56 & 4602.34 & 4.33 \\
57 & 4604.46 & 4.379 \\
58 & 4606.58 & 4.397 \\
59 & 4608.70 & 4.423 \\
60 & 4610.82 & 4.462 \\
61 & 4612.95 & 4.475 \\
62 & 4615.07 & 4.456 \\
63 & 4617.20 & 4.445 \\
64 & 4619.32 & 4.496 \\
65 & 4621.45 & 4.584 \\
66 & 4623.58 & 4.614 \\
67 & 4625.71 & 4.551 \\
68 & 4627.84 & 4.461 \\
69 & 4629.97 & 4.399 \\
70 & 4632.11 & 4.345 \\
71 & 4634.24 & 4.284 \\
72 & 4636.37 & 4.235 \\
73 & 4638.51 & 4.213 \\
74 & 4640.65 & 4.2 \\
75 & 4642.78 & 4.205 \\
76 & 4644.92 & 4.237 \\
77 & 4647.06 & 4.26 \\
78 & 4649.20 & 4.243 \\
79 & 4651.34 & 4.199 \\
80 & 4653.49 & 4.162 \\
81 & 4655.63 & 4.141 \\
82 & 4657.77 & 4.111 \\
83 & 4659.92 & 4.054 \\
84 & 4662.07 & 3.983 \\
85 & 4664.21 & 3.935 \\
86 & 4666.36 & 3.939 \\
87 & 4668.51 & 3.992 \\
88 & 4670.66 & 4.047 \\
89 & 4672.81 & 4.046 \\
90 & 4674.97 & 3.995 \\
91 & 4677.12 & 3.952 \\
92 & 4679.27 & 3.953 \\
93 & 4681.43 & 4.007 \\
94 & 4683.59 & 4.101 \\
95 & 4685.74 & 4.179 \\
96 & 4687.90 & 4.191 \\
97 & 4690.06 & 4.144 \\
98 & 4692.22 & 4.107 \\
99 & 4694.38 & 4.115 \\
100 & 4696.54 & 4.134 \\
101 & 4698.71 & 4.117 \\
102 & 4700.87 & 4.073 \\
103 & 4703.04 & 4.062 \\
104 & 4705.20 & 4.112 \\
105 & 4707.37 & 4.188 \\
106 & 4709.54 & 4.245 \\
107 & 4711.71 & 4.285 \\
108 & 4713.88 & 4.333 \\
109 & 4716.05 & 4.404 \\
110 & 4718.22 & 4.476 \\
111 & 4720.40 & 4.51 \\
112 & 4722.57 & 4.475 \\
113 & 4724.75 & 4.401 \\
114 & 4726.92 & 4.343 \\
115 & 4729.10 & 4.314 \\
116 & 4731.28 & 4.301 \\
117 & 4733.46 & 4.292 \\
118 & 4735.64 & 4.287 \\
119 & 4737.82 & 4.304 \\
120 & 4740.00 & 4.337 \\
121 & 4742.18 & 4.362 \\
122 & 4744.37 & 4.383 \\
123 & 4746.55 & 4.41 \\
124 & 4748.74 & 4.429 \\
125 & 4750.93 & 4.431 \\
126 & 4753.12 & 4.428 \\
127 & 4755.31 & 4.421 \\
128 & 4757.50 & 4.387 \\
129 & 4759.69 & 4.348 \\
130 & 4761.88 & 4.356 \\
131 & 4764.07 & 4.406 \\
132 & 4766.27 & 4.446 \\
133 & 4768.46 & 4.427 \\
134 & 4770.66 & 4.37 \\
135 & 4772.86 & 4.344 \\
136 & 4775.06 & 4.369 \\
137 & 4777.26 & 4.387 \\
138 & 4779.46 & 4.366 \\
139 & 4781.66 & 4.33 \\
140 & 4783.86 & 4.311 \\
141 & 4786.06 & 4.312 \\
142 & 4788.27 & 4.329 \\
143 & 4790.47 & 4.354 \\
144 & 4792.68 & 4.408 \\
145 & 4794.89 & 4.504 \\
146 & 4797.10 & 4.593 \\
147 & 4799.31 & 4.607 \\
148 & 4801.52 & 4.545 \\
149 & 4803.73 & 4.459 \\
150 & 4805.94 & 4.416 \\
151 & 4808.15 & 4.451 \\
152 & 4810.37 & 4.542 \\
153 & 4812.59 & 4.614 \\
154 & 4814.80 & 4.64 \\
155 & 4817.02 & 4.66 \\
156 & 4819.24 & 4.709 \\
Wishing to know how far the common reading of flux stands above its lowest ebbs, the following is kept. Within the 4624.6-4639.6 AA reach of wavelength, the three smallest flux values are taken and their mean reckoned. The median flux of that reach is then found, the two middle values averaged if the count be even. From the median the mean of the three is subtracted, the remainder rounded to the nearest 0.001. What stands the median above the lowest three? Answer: 0.101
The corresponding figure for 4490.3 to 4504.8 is 0.138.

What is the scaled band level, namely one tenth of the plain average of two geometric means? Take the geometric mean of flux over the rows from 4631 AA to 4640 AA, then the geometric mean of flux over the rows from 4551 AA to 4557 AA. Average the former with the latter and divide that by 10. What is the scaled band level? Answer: 0.418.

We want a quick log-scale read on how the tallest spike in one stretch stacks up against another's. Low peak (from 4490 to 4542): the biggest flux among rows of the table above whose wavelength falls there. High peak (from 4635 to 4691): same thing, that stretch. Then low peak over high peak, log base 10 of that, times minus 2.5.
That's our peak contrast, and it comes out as -0.055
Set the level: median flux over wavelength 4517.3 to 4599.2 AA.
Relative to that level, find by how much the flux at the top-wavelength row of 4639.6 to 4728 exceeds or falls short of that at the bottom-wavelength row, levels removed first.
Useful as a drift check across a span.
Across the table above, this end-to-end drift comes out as 0.14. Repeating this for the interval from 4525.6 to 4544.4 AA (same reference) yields 0.32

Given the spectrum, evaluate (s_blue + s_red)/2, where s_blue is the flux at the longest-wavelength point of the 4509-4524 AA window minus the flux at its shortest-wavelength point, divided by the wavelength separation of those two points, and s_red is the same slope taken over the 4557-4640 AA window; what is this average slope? -0.0048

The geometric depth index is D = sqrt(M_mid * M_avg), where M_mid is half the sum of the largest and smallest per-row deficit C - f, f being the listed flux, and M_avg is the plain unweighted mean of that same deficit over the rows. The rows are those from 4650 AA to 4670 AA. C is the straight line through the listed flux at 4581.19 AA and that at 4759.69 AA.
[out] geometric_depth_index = 0.22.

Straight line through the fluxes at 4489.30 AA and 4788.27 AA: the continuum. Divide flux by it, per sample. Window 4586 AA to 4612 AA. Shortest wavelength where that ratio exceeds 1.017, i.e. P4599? 4587.52 AA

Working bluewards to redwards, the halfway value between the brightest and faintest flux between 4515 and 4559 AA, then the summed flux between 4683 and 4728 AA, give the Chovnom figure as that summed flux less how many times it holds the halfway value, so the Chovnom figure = 67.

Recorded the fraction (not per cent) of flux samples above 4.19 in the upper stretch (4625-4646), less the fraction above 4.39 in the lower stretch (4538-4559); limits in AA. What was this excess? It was 1.0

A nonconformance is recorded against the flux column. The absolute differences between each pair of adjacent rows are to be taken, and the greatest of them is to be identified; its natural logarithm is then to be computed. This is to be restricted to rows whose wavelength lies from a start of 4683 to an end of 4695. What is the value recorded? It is -2.55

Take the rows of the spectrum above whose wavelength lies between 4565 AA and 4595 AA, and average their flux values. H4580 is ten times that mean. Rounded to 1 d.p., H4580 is 43.1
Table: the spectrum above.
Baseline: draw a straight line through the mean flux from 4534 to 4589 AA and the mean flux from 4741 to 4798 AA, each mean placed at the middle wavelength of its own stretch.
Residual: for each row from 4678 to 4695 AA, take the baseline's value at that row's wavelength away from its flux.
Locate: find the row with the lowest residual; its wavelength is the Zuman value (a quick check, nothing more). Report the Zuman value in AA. 4679.27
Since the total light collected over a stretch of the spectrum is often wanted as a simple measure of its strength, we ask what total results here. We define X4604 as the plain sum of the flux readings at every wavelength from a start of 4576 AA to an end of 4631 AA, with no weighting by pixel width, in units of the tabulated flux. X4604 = 113.5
